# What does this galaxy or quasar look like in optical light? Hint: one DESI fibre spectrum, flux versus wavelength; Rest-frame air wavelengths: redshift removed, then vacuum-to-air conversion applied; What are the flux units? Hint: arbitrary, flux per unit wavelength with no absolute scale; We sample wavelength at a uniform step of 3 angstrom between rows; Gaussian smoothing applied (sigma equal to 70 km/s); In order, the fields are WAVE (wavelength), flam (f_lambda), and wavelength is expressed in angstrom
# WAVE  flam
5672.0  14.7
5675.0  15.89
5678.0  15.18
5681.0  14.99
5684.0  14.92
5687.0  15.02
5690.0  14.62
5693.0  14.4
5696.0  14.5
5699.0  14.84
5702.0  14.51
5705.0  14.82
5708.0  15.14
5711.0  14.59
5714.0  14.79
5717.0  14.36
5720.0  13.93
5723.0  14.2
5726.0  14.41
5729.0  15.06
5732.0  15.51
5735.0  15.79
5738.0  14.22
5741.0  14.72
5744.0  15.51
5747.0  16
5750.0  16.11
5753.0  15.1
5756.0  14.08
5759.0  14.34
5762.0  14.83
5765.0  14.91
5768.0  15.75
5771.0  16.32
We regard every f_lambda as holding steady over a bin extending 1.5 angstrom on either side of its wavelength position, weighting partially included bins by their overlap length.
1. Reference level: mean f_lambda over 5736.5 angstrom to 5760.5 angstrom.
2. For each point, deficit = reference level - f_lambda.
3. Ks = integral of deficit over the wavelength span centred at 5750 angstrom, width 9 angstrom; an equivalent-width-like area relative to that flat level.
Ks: -6.5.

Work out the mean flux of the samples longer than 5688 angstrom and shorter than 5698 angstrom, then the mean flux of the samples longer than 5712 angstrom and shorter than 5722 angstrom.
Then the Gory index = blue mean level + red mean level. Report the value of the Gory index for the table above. 28.9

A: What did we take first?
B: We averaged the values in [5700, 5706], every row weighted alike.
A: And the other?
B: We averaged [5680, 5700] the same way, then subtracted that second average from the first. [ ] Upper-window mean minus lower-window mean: -0.1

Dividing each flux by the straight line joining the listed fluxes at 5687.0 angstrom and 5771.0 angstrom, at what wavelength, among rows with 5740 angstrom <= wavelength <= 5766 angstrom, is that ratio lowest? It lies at 5756.0 angstrom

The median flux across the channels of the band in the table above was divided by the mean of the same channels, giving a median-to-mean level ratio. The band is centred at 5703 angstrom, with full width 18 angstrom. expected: 1.00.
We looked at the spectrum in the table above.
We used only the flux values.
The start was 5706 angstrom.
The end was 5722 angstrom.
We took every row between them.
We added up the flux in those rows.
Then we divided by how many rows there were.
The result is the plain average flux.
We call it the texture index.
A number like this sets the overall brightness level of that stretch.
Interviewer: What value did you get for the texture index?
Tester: 14.6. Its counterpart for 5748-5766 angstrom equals 14.9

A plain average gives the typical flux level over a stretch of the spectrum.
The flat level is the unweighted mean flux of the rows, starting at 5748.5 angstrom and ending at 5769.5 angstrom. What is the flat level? 15.0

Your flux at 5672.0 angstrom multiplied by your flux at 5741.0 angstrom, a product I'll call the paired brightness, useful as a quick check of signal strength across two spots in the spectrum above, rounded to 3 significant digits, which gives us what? 216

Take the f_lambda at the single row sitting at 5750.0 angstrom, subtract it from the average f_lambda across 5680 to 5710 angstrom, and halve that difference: -0.7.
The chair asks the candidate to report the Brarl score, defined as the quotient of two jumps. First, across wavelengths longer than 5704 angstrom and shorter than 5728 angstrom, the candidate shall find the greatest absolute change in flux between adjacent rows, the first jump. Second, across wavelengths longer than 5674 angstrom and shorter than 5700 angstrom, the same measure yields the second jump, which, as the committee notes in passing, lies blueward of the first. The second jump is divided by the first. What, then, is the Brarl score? 1.29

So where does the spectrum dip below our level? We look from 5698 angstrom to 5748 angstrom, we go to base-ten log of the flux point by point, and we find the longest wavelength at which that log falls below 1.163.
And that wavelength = 5738.0 angstrom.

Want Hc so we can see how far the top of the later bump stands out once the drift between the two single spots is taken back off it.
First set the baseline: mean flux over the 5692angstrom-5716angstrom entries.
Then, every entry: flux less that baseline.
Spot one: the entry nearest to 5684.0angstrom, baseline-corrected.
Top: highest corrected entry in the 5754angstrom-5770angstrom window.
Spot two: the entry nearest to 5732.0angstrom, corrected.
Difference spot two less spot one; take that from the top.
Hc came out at 0.46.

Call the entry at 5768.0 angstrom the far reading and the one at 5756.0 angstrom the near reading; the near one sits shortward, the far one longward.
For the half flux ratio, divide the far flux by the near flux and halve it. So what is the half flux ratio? 0.56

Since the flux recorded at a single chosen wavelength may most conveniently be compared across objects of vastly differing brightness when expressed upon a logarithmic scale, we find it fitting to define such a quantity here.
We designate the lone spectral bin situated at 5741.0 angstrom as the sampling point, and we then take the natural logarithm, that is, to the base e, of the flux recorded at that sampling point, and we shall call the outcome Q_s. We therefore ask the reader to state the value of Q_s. 2.69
